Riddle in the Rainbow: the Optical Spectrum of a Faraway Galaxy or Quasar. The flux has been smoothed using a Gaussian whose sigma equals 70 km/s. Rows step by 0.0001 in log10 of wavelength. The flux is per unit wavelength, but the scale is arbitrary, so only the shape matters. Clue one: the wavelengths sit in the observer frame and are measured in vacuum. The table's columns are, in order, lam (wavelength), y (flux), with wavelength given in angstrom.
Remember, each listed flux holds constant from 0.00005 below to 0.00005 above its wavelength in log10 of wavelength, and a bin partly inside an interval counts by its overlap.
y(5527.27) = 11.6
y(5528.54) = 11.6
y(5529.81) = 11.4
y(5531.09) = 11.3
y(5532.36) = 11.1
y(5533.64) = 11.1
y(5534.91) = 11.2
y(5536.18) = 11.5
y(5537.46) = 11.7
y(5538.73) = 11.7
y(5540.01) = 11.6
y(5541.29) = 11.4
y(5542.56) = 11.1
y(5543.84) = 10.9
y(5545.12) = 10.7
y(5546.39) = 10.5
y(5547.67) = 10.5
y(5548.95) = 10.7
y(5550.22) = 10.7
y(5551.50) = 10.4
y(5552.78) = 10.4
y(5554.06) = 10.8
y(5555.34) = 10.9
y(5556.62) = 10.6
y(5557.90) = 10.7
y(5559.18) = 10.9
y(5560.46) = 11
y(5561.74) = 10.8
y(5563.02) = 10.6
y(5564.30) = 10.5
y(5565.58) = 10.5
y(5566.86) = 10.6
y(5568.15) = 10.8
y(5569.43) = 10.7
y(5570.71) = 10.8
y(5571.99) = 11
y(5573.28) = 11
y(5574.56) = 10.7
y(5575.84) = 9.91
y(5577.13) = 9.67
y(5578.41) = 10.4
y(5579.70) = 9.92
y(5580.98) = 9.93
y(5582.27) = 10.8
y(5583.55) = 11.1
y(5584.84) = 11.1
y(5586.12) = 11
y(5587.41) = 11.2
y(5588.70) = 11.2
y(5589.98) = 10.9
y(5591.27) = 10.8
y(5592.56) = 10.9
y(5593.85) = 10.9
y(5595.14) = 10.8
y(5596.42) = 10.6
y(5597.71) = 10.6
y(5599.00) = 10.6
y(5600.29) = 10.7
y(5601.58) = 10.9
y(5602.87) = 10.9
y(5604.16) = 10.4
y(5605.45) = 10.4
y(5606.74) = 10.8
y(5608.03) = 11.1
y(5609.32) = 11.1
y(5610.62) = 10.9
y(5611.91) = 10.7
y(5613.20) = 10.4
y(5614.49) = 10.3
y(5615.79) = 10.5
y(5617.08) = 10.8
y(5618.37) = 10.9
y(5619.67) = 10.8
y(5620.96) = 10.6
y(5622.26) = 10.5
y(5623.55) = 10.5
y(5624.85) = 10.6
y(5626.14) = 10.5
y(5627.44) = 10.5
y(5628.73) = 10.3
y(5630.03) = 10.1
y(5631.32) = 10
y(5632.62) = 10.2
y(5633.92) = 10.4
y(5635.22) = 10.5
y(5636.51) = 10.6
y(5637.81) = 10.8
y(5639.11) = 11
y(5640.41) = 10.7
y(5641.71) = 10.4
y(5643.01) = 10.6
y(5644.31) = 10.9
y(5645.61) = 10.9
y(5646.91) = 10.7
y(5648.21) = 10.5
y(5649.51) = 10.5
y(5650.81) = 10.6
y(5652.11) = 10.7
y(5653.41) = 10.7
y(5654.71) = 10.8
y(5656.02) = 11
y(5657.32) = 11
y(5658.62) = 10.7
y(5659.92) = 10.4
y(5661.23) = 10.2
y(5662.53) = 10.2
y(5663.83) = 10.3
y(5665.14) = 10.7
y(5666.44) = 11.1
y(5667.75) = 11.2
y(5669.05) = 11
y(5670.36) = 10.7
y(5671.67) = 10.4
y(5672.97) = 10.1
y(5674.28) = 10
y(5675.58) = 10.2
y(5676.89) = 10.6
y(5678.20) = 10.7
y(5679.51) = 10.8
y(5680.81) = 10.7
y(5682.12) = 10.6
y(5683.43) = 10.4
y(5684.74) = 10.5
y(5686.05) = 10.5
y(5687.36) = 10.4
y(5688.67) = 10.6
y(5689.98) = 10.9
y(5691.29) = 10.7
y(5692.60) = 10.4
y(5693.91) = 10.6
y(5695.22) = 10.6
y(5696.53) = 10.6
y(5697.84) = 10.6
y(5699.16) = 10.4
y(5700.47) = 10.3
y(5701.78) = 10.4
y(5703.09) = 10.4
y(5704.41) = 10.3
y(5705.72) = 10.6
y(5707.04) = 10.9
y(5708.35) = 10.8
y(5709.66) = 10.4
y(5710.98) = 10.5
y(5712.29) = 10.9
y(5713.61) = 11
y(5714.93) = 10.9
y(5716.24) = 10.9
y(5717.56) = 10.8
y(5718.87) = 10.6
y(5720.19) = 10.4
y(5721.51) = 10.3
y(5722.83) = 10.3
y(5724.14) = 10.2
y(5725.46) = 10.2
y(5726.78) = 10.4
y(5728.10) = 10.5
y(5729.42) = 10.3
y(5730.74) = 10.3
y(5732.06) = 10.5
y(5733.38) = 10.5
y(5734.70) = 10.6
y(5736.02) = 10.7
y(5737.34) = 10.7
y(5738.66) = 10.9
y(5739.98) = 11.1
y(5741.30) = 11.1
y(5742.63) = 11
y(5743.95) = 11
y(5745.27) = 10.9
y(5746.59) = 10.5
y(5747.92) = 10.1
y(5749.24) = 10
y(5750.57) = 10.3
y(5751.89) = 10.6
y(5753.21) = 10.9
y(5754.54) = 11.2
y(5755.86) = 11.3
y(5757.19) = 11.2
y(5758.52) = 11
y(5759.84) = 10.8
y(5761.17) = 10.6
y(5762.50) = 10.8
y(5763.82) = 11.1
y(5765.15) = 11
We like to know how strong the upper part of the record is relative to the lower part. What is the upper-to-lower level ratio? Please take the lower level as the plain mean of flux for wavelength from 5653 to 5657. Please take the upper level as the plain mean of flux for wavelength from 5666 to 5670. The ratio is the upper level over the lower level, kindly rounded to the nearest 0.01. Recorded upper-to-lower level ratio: 1.02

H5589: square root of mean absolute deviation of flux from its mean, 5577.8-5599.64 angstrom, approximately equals 0.54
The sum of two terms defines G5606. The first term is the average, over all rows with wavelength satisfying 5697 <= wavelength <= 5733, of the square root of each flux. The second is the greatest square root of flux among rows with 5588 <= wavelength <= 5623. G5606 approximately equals 6.590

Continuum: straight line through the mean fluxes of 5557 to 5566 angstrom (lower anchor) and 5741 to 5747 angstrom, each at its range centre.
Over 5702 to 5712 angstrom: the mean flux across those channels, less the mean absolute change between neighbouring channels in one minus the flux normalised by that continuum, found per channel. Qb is 10.5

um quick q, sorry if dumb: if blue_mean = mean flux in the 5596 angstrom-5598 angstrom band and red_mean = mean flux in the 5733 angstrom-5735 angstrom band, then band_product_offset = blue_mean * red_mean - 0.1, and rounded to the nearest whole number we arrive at 112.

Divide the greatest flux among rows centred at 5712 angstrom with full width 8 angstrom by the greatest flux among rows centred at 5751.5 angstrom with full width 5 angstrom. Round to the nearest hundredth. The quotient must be 1.01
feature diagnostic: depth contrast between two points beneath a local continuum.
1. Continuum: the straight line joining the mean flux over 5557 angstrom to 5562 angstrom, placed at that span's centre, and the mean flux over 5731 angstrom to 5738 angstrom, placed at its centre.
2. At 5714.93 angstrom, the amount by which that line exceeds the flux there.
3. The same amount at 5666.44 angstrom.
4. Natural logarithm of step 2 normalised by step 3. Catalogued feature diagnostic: -0.4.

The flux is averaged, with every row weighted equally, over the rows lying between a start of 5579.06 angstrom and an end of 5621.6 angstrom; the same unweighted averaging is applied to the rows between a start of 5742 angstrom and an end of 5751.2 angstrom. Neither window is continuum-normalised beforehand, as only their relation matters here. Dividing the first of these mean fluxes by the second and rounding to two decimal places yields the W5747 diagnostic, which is 1.02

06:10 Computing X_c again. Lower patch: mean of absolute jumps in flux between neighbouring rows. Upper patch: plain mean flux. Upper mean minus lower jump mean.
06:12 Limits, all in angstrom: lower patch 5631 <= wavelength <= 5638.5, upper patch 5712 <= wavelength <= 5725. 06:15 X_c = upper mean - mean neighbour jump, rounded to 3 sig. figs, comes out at 10.5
